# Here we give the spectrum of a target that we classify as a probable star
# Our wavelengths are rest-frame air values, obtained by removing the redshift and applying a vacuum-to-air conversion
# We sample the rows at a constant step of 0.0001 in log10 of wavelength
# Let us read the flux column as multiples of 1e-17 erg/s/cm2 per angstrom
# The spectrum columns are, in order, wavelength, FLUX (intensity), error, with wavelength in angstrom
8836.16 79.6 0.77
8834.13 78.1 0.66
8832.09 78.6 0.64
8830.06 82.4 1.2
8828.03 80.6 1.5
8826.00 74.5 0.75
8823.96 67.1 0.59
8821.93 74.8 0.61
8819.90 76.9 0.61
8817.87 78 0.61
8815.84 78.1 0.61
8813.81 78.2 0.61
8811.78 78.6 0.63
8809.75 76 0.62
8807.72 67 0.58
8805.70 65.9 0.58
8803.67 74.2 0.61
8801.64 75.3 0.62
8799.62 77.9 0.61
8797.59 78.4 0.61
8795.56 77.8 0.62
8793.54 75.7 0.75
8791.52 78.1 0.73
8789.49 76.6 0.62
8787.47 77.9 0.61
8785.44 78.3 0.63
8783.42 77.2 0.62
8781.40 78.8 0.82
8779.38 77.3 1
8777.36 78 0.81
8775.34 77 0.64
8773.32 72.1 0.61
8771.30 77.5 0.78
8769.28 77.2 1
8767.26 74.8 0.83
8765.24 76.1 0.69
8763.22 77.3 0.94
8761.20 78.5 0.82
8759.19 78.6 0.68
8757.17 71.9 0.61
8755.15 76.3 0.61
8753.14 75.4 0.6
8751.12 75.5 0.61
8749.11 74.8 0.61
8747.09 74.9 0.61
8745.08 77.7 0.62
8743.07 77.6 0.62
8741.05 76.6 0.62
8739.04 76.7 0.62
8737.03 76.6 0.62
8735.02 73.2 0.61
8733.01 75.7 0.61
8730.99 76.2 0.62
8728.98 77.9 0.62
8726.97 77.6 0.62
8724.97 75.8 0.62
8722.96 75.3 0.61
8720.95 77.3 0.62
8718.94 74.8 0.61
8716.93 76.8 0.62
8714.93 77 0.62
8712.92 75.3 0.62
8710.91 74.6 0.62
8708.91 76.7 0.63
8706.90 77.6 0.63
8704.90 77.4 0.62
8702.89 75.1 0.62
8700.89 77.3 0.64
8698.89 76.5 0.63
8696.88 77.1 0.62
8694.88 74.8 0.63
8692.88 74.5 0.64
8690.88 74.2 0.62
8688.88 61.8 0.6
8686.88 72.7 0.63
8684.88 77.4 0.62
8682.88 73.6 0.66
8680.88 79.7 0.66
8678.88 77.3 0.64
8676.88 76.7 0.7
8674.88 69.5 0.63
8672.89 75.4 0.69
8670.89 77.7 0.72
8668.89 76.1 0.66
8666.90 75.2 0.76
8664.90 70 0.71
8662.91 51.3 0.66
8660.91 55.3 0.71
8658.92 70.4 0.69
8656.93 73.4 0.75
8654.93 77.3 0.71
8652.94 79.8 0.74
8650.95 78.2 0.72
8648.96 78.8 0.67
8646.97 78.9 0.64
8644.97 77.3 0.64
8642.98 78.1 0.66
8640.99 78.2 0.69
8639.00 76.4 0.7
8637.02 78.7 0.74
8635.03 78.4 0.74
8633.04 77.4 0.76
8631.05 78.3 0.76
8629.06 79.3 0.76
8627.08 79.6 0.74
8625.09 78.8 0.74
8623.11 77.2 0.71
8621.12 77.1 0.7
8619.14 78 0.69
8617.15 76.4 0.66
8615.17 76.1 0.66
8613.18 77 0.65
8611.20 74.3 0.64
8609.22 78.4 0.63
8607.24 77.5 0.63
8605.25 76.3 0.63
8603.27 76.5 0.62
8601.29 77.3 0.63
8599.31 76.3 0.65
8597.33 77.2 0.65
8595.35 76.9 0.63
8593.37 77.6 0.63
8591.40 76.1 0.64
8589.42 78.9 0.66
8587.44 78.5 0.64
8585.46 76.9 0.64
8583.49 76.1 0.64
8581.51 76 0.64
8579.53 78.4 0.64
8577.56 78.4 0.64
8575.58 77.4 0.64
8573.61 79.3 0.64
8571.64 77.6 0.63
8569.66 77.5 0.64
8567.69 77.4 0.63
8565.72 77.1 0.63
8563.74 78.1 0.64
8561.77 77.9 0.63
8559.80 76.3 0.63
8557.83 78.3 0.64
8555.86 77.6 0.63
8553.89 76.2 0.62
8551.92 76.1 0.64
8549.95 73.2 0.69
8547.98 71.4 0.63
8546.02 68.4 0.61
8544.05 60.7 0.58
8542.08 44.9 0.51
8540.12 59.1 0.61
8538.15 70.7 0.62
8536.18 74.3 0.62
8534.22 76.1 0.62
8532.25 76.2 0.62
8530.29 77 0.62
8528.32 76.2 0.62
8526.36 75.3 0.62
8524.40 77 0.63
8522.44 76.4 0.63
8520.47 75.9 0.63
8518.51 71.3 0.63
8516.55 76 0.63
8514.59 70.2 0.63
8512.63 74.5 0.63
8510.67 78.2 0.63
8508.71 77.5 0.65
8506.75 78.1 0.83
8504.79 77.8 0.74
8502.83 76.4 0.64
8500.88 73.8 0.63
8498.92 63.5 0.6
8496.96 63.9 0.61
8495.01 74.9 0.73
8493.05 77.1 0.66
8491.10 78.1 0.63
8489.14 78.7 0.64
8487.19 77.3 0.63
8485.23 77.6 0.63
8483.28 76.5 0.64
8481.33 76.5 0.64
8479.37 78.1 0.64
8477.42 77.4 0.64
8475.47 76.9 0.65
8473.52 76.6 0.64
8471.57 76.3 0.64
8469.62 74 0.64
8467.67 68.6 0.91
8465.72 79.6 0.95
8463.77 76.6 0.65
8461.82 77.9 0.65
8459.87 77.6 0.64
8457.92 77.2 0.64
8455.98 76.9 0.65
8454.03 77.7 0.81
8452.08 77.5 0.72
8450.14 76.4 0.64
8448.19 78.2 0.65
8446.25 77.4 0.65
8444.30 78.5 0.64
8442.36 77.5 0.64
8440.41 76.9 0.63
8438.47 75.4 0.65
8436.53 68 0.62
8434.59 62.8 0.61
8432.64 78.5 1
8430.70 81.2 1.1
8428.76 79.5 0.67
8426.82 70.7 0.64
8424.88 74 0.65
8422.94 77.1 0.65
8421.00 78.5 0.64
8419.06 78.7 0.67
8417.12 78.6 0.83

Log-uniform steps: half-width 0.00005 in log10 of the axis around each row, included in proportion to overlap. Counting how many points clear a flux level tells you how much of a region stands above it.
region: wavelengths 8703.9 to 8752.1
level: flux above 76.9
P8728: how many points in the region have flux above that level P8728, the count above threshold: 8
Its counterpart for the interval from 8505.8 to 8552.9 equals 5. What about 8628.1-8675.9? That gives 14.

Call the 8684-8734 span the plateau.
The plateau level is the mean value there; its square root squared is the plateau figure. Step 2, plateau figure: 75.5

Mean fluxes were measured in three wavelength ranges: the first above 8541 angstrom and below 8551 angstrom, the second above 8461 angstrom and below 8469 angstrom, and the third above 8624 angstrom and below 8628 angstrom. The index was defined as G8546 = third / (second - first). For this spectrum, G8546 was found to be 7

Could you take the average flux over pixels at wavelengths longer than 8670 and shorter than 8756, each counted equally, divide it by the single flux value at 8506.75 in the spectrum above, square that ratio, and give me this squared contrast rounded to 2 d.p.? 0.94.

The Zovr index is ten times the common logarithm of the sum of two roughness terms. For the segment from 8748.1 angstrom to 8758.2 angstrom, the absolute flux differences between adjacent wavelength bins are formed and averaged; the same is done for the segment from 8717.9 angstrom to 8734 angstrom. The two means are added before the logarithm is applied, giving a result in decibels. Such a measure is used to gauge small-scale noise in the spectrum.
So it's 4.6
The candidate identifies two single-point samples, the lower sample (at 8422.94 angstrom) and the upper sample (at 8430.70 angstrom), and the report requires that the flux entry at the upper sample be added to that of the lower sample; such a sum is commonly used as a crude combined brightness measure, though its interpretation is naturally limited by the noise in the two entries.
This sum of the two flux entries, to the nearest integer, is 158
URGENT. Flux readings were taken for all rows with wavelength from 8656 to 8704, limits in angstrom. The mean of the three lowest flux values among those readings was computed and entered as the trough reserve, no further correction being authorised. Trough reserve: 56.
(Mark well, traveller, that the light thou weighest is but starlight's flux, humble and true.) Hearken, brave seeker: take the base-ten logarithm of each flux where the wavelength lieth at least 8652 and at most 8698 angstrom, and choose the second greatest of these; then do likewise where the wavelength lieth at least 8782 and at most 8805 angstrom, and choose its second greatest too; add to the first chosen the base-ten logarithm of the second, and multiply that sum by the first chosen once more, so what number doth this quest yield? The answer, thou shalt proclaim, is 4.14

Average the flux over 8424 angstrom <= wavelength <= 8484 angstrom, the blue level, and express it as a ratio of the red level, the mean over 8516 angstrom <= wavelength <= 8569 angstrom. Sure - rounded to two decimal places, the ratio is 1.04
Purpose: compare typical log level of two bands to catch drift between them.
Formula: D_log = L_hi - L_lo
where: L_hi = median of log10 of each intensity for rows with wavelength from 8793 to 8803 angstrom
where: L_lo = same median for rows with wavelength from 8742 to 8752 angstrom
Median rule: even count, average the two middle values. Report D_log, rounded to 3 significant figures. 0.0130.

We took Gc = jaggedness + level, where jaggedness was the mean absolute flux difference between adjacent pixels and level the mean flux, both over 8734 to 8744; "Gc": 77.3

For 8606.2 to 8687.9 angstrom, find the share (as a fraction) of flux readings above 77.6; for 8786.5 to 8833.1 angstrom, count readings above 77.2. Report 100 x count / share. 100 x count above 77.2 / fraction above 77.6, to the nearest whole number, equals 3075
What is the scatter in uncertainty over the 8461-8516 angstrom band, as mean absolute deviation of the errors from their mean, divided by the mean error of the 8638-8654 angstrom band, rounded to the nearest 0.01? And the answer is 0.08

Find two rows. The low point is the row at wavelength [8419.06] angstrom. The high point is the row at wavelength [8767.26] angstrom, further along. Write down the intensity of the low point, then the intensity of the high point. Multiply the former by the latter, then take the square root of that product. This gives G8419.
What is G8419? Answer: 76.7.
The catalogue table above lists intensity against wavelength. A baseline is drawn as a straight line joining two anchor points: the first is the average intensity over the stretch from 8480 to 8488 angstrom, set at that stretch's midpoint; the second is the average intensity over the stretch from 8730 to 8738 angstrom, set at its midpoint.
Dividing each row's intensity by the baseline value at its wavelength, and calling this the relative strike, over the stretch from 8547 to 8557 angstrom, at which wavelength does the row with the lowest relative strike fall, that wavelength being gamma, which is 8547.98 angstrom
